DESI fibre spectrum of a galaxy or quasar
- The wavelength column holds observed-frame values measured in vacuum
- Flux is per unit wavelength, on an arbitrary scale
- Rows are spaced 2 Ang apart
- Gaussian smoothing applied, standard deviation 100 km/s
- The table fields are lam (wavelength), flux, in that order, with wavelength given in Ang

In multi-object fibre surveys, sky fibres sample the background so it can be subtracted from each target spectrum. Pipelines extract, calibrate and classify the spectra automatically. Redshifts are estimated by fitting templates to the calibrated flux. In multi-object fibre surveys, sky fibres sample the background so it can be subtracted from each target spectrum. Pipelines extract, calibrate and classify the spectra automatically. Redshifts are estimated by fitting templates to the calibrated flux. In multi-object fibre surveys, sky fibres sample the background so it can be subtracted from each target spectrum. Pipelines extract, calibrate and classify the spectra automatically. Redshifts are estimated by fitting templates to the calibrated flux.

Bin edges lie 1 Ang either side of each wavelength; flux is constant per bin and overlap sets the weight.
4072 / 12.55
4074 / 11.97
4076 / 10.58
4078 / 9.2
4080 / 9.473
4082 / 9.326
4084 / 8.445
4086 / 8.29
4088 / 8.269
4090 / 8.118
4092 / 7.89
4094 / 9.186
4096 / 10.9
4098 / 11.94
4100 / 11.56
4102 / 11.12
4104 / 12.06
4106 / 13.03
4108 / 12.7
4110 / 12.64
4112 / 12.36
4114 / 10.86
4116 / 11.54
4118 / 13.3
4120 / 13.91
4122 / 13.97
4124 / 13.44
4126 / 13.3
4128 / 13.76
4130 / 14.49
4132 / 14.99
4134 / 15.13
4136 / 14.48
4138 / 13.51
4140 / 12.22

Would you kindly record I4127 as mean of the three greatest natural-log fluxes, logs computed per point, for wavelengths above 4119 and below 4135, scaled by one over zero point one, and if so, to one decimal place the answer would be 27.0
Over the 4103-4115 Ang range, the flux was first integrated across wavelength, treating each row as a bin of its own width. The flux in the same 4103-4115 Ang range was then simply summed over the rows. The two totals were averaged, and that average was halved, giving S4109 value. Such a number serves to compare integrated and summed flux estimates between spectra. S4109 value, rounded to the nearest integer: 55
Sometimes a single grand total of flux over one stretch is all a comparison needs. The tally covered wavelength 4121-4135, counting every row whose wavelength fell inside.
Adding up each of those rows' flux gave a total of 99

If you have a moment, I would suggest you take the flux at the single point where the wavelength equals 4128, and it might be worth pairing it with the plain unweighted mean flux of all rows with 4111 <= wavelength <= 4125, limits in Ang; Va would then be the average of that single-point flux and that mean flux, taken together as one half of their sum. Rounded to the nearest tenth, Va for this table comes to 13.3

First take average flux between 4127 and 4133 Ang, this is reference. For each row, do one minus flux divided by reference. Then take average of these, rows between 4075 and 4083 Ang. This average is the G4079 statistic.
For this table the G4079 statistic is 0.33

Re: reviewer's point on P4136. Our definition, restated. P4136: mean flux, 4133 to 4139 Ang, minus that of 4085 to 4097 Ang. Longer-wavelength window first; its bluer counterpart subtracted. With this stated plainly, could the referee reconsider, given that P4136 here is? 5.6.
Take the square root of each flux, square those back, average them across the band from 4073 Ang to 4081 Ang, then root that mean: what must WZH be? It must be 3.2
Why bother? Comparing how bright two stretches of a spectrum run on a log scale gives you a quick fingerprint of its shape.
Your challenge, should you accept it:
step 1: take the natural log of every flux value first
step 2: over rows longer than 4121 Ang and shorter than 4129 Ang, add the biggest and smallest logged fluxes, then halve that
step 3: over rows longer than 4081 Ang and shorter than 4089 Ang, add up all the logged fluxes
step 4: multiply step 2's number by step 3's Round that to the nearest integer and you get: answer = 22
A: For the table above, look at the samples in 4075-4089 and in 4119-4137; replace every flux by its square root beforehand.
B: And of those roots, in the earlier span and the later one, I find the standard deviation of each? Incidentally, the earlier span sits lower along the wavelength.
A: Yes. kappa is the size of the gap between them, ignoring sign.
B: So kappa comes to 0.05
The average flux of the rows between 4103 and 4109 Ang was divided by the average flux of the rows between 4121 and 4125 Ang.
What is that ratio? 0.92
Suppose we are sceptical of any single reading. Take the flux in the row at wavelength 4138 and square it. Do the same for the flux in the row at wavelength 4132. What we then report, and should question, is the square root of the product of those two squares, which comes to 203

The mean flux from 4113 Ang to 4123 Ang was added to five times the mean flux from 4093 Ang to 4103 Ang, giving 67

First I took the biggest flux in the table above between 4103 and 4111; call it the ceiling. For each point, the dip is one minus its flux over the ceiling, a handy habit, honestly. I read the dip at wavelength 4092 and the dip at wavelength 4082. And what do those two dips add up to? 0.7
